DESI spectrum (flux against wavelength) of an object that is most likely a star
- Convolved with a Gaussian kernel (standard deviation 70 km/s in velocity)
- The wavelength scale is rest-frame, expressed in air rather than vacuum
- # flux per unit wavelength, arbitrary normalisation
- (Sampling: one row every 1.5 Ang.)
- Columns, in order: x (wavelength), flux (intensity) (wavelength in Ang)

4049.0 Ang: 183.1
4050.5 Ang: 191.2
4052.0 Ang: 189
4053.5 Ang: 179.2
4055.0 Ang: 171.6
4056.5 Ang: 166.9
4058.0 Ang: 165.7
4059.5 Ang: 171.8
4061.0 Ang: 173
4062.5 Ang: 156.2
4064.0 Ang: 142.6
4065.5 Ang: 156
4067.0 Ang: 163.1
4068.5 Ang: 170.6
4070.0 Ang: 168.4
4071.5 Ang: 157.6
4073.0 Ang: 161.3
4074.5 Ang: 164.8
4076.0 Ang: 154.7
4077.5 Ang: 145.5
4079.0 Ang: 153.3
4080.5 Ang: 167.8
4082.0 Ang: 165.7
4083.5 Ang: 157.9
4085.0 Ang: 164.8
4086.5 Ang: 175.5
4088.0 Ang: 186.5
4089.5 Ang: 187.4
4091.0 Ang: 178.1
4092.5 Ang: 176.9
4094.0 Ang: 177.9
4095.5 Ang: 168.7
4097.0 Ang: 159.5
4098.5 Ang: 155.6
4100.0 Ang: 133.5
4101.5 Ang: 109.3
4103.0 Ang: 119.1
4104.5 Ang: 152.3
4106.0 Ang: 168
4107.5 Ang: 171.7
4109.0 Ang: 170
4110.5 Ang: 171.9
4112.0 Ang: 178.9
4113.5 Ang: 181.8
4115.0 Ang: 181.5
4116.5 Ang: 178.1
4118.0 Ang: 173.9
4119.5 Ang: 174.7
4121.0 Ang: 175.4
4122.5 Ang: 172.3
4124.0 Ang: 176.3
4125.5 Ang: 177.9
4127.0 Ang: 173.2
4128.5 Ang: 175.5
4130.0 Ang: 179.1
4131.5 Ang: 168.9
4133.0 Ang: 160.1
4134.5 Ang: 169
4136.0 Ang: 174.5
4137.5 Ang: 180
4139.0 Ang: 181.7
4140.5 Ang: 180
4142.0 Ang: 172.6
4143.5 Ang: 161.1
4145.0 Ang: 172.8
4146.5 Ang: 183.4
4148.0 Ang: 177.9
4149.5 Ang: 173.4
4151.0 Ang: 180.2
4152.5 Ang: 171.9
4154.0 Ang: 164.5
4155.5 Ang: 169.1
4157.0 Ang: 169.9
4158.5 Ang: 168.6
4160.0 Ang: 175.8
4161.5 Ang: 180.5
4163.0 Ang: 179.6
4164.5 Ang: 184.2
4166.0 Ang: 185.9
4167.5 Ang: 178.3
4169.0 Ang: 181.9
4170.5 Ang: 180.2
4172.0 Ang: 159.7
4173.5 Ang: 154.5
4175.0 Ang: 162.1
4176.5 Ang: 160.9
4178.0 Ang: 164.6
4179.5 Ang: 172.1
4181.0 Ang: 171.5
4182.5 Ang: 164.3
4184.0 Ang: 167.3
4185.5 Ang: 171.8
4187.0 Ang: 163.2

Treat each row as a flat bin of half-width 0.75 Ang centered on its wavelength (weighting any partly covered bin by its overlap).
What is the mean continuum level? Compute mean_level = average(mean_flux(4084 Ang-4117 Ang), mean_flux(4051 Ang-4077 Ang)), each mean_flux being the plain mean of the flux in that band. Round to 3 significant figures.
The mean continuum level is 166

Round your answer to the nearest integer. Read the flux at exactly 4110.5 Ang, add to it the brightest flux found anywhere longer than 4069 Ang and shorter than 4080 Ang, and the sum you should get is 340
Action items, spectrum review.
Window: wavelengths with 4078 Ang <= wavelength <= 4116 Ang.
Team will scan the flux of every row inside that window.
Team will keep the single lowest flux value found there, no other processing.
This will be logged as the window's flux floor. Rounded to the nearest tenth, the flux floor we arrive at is 109.3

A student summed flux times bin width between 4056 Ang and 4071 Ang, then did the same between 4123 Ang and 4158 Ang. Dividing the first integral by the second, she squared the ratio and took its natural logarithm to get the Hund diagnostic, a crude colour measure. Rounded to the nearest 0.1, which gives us -1.8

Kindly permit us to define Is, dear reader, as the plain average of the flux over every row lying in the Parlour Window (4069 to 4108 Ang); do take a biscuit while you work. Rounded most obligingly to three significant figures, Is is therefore 161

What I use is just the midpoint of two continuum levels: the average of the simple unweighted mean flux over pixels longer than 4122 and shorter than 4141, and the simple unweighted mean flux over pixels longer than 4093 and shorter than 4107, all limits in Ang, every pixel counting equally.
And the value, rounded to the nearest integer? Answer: 162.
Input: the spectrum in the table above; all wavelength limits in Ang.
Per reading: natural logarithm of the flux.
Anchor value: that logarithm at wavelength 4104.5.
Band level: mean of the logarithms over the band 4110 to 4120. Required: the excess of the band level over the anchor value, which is 0.15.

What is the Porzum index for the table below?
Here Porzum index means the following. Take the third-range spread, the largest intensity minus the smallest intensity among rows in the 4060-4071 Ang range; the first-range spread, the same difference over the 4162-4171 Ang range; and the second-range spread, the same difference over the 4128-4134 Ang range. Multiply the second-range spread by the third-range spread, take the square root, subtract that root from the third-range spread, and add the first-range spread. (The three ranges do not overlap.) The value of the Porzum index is 14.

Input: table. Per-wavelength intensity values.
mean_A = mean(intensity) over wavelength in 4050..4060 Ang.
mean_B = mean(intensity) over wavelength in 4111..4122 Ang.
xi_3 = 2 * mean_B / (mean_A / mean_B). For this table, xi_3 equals 358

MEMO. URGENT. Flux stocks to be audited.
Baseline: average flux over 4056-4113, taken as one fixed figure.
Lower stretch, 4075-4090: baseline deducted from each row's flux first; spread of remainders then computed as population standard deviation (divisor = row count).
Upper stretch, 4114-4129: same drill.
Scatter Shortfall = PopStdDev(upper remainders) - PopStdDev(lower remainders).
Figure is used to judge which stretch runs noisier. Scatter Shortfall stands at -11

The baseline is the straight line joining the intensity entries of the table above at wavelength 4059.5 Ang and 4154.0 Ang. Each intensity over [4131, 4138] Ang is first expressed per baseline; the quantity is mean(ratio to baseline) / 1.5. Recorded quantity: 0.68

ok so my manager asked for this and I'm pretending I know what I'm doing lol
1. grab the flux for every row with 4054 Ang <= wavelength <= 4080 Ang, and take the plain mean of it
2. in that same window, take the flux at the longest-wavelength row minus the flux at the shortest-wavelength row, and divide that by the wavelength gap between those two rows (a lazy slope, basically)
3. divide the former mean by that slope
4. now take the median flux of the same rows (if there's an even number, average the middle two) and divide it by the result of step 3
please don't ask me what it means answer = -0.8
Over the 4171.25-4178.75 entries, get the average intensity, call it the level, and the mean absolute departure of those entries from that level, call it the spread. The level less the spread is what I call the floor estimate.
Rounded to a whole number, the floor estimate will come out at 158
